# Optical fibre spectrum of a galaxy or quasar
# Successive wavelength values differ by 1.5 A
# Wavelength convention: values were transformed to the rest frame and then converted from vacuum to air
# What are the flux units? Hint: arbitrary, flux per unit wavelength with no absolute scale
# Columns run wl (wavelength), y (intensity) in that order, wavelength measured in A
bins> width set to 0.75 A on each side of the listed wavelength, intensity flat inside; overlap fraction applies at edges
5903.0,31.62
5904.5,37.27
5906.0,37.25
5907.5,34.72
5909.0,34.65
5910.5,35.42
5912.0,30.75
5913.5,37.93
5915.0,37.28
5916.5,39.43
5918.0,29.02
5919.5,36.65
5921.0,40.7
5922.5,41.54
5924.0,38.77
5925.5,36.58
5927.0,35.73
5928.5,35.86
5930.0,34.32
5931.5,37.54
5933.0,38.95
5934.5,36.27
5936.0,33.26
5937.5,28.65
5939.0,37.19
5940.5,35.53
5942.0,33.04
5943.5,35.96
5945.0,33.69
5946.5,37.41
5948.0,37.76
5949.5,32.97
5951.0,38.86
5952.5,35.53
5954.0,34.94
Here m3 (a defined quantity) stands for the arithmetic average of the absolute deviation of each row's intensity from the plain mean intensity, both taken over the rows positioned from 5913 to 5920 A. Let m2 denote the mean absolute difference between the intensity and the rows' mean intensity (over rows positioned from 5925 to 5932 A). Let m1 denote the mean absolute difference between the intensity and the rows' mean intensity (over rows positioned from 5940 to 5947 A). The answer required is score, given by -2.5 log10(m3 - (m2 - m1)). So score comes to -1.32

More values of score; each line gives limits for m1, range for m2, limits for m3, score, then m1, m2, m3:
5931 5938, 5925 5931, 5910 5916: -1.71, 3.2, 0.7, 2.3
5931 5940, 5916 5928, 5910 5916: -0.95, 2.9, 2.8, 2.3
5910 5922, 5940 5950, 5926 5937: -1.12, 3.1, 1.7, 1.4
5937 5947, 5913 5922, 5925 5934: 0.19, 2.3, 2.7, 1.2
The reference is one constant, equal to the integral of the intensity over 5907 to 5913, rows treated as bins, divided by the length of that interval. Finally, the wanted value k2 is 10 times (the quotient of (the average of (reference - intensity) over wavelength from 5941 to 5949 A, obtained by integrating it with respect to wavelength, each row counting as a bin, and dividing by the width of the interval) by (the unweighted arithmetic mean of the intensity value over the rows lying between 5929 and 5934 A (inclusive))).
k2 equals -0.4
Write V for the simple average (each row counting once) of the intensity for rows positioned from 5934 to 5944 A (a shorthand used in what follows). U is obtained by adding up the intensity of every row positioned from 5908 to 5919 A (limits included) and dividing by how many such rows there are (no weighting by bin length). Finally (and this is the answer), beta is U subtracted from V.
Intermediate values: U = 34.93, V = 34.3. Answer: -0.7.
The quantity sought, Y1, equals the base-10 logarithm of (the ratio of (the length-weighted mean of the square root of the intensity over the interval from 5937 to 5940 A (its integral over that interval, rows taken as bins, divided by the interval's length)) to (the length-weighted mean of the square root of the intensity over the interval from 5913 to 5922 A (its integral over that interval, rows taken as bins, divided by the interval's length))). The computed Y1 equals -0.0215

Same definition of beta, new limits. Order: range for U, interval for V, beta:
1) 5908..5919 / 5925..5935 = 1.5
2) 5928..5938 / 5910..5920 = 0.2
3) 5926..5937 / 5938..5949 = -0.2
